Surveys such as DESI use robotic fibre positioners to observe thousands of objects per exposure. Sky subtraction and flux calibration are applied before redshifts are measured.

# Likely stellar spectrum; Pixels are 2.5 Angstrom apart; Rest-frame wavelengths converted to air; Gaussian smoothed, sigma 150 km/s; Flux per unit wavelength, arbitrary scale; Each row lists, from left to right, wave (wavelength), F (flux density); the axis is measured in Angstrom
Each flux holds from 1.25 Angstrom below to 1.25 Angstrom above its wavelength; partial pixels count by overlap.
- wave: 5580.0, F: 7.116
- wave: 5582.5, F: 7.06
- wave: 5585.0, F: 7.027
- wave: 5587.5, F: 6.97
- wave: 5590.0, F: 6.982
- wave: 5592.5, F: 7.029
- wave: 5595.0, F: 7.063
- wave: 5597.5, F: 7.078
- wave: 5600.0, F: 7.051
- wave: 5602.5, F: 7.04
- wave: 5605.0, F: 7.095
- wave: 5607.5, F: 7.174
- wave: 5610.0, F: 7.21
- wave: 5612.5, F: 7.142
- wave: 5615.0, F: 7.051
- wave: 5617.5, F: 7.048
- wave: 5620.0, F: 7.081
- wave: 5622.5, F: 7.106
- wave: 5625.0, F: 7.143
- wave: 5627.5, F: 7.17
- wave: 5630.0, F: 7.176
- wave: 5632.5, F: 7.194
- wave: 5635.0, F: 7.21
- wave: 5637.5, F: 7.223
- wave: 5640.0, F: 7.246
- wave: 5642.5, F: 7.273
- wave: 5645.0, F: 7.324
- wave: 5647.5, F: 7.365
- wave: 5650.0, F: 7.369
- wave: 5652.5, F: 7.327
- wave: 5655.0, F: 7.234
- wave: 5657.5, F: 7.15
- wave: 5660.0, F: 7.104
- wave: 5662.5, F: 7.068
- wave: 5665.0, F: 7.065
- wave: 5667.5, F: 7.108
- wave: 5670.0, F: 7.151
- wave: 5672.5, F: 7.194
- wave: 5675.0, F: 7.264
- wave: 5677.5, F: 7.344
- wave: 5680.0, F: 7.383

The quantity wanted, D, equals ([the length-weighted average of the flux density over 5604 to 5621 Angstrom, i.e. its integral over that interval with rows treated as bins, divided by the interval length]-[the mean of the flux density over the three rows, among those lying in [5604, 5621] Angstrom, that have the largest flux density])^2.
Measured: 0.0036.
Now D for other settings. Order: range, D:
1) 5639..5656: 0.0021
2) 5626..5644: 0.0011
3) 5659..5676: 0.0046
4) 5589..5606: 0.0009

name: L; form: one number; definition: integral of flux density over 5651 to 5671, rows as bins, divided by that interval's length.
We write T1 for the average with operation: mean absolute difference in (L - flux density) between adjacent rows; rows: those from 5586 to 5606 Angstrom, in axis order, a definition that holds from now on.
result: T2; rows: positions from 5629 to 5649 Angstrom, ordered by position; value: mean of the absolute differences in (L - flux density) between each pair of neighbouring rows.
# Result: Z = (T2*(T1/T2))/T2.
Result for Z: 1.06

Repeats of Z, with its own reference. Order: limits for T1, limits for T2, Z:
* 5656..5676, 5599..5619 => 0.83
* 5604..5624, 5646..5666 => 1.09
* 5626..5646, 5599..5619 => 0.45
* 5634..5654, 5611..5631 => 0.91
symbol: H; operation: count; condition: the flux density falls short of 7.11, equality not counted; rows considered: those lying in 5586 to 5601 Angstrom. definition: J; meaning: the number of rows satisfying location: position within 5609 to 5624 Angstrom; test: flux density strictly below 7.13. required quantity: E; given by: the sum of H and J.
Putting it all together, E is 10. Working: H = 6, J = 4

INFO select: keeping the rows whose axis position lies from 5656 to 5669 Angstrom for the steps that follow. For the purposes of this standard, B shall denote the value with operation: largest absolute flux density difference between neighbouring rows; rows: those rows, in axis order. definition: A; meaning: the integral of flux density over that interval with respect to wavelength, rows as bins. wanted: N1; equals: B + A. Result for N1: 92.4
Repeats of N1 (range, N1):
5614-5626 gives 85.1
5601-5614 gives 92.8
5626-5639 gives 93.5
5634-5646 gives 87.1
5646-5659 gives 94.8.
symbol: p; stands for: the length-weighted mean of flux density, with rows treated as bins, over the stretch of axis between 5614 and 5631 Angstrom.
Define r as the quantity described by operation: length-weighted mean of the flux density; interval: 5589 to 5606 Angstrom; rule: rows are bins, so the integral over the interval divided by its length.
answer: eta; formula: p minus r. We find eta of 0.06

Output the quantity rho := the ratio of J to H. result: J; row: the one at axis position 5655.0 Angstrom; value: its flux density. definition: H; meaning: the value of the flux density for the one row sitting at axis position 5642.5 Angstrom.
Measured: 0.99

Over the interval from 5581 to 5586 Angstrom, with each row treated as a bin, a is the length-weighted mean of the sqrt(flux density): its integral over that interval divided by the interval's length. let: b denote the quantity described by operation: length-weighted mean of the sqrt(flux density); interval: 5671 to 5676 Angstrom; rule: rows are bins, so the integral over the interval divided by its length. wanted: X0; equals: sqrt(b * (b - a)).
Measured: 0.30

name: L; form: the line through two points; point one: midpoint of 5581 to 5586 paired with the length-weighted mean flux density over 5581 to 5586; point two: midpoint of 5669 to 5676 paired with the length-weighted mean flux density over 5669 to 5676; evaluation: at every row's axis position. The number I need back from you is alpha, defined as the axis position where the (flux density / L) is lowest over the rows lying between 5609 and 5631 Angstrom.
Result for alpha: 5617.5 Angstrom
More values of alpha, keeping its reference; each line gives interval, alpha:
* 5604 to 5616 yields 5615.0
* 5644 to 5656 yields 5655.0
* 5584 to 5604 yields 5587.5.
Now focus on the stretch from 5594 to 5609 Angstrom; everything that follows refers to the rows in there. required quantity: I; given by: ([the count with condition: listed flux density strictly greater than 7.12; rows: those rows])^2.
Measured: 1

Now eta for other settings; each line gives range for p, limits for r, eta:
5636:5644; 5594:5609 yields 0.16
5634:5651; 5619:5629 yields 0.16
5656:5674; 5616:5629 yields 0.01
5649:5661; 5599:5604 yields 0.19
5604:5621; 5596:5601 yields 0.05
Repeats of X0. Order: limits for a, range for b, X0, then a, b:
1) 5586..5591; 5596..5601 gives 0.21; 2.64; 2.658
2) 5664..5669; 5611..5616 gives 0.08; 2.66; 2.665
